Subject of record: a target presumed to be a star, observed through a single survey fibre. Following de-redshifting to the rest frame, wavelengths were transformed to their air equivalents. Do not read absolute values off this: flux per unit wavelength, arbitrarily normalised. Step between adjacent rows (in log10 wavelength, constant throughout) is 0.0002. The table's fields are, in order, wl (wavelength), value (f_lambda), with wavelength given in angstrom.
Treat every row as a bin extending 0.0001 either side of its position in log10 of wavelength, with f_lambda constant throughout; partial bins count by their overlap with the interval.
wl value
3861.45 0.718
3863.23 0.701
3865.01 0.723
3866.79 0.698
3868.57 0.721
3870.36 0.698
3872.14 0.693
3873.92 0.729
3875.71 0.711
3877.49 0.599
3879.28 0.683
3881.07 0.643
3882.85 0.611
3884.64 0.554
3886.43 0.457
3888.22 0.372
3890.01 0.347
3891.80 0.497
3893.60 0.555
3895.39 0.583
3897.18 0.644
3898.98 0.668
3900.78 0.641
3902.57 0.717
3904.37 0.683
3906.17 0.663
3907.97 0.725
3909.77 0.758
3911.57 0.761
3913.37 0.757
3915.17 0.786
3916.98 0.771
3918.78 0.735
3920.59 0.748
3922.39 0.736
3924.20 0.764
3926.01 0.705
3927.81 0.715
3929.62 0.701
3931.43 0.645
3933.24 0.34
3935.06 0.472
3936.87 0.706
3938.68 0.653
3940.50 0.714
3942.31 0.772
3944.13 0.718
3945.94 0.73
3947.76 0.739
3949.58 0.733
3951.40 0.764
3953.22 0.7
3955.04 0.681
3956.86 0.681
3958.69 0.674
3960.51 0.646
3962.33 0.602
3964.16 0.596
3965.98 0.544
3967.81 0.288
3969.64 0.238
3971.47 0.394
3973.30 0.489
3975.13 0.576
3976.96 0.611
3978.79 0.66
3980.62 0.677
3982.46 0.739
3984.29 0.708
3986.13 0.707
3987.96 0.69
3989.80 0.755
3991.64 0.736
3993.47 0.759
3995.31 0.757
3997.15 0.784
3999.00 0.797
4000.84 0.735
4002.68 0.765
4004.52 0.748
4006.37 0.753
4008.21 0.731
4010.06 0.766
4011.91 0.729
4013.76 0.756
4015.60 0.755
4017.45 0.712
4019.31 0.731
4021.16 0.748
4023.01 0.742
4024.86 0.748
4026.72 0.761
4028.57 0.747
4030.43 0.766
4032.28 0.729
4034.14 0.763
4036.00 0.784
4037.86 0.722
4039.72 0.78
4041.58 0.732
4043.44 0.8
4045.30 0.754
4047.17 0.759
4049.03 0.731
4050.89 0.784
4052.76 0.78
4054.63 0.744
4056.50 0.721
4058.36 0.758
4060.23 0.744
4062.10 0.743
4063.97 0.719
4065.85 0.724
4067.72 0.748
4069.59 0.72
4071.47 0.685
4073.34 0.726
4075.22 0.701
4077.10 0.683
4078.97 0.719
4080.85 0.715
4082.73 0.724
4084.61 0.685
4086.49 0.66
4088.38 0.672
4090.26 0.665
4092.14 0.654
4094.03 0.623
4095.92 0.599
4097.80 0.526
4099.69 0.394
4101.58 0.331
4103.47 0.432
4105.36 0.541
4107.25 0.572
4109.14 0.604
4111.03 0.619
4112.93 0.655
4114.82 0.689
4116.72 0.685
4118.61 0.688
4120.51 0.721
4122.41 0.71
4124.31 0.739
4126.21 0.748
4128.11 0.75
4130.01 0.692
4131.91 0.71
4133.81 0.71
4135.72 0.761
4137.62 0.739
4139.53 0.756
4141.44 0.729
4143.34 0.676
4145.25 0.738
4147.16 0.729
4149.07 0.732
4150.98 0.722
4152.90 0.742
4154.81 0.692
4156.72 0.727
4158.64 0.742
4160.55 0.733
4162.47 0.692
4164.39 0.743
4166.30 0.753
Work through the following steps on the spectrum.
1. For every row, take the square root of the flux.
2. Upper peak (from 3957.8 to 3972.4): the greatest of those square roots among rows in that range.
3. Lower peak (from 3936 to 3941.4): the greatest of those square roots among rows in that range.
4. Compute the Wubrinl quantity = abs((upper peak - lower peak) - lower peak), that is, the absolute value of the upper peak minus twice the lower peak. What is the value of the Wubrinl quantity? 0.87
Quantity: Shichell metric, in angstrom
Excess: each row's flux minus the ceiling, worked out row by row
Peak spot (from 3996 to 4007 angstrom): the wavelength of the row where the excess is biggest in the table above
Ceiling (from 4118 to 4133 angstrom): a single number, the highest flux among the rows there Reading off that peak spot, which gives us 3999.00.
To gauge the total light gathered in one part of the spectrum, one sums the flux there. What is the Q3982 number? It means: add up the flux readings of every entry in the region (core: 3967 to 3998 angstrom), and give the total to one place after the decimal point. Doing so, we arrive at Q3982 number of 10.6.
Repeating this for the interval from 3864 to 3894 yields 10.3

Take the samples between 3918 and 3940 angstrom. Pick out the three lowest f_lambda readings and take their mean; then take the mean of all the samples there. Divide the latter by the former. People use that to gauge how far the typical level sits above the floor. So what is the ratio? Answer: 1.36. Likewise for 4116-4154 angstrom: 1.06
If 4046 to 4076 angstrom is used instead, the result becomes 1.05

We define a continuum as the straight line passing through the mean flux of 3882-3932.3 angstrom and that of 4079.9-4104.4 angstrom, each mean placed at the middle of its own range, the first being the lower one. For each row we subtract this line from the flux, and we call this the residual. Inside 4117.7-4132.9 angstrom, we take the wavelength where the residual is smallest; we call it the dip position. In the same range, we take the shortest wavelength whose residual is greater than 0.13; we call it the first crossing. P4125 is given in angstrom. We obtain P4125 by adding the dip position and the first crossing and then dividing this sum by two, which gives 4119.6 angstrom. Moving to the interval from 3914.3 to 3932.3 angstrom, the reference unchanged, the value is 3923.3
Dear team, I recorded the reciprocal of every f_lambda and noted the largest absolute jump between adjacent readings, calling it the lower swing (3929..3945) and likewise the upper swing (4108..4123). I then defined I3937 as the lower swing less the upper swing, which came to 1.3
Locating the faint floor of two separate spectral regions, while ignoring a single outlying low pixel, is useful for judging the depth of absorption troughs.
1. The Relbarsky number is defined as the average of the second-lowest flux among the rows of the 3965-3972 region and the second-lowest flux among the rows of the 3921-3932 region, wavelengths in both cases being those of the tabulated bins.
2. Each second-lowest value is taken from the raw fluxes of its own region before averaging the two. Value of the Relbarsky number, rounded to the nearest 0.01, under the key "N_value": 0.49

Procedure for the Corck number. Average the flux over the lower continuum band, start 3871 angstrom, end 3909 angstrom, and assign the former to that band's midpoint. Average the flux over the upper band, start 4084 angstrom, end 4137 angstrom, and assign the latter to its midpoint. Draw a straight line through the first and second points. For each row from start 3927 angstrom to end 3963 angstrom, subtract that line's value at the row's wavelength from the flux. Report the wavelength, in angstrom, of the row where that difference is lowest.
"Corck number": 3933.24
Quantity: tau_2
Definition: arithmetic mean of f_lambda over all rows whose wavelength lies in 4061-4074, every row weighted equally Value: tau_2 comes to 0.72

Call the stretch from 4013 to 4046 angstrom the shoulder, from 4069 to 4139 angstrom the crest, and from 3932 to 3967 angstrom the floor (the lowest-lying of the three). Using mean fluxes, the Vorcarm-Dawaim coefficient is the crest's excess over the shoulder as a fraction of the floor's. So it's -0.15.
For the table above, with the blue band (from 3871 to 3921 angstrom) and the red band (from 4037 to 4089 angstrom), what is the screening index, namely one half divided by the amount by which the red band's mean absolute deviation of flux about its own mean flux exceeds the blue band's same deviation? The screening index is -8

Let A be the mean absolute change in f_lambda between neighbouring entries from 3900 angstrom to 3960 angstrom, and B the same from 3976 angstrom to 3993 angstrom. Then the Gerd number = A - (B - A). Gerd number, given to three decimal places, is 0.064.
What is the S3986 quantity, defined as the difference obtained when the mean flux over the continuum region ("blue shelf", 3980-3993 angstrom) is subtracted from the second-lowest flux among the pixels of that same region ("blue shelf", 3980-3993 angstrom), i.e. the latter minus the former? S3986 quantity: -0.03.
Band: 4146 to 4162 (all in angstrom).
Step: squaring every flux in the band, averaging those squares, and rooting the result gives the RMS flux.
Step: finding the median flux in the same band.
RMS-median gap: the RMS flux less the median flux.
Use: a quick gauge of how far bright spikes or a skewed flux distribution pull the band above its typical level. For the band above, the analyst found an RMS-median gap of -0.0030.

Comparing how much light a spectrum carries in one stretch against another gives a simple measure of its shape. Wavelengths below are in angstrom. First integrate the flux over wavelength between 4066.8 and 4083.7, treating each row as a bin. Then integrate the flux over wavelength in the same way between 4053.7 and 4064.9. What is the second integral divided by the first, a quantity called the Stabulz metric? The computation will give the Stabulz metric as 0.69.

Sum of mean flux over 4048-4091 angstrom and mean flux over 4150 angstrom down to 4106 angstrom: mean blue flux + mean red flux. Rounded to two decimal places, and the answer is 1.42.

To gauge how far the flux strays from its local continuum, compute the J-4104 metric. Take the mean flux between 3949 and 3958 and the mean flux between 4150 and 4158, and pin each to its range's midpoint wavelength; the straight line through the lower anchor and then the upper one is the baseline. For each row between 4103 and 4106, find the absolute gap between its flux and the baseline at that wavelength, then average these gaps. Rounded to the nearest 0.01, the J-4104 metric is 0.23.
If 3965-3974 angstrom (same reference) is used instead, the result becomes 0.32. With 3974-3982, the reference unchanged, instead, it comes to 0.08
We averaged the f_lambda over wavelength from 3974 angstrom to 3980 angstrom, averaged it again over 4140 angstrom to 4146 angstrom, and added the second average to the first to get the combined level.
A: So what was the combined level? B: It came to 1.33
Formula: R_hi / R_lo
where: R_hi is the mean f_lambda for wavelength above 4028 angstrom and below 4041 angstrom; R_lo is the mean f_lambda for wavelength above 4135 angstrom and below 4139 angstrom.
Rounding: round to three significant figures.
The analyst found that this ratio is 1.01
